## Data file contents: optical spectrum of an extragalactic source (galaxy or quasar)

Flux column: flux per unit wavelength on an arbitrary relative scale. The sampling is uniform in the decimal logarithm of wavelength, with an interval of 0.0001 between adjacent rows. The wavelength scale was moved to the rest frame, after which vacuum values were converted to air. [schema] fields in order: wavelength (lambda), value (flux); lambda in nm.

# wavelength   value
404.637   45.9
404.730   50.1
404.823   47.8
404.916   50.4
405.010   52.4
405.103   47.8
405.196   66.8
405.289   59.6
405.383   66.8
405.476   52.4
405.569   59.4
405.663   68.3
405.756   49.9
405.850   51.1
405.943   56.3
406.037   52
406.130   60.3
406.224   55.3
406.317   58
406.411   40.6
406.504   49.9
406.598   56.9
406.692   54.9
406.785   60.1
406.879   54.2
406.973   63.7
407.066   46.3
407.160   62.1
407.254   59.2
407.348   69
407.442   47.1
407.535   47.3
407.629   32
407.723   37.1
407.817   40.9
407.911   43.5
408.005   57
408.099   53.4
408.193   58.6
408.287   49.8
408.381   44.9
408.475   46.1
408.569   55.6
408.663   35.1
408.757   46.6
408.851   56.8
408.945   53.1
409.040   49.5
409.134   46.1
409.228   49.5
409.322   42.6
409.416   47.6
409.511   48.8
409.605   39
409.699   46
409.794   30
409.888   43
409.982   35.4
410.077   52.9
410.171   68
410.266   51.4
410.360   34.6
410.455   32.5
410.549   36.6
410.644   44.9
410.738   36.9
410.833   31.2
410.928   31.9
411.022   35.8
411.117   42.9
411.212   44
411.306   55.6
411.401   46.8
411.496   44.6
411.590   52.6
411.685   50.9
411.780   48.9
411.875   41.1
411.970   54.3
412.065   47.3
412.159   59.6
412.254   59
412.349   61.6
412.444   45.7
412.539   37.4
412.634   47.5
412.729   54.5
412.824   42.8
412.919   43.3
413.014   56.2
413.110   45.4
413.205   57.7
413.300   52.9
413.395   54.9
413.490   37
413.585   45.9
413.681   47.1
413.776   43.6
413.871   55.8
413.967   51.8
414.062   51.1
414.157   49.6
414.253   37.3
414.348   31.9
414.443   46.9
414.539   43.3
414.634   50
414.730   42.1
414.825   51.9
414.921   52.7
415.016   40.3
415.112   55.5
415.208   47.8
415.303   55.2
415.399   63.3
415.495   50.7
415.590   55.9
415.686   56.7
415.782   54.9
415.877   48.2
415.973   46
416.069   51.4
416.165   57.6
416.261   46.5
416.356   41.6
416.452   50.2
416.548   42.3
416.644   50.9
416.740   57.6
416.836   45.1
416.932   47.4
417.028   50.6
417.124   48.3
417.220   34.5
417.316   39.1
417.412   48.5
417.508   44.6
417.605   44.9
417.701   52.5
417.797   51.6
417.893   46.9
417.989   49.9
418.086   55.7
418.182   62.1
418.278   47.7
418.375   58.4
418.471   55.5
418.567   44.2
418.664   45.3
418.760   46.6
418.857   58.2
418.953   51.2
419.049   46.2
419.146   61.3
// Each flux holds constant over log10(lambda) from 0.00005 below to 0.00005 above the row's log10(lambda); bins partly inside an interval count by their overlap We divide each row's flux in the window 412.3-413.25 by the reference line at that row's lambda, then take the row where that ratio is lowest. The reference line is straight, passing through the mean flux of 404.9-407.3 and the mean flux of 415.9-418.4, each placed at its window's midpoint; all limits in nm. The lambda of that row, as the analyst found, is 412.539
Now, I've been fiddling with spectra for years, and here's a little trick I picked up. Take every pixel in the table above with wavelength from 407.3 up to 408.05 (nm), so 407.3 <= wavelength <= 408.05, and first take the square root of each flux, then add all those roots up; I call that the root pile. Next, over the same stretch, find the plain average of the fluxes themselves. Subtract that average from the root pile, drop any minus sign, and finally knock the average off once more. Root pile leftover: -39.1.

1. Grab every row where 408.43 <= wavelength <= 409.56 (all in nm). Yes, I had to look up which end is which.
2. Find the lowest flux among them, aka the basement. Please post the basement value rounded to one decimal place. 35.1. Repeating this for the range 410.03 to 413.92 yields 31.2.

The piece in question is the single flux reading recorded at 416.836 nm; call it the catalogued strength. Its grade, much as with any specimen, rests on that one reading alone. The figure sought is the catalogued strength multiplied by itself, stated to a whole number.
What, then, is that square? 2034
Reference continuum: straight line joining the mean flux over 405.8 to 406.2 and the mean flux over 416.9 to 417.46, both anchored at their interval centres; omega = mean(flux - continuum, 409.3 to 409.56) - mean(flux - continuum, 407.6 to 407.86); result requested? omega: 11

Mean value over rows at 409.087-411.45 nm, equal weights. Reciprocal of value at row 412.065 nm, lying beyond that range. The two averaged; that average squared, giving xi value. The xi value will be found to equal 462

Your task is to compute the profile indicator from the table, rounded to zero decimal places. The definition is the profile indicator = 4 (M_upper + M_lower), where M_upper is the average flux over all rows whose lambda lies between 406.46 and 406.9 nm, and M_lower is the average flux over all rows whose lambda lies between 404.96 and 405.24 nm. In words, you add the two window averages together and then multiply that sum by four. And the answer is 443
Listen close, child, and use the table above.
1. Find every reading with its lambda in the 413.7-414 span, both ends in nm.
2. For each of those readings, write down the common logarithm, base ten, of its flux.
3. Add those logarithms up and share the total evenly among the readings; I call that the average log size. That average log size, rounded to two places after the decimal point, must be 1.70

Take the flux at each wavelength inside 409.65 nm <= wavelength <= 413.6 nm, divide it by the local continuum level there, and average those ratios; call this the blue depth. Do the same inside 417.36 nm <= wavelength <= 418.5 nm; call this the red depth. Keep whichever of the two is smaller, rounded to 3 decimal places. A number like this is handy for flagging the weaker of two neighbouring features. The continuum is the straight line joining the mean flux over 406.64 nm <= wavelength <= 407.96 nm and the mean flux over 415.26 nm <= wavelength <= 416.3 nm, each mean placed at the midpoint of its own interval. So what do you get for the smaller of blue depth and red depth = 0.884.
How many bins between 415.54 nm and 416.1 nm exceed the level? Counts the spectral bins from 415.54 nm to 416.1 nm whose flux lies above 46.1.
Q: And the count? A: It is 5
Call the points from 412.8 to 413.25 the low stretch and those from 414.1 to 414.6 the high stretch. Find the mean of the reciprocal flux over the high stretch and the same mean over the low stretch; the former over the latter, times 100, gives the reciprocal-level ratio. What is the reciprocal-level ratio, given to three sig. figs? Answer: 118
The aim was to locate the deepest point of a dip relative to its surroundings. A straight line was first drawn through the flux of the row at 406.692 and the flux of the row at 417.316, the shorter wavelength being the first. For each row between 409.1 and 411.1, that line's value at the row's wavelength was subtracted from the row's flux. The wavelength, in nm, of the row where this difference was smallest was 409.794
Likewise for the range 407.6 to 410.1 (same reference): 407.629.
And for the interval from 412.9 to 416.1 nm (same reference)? 414.348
